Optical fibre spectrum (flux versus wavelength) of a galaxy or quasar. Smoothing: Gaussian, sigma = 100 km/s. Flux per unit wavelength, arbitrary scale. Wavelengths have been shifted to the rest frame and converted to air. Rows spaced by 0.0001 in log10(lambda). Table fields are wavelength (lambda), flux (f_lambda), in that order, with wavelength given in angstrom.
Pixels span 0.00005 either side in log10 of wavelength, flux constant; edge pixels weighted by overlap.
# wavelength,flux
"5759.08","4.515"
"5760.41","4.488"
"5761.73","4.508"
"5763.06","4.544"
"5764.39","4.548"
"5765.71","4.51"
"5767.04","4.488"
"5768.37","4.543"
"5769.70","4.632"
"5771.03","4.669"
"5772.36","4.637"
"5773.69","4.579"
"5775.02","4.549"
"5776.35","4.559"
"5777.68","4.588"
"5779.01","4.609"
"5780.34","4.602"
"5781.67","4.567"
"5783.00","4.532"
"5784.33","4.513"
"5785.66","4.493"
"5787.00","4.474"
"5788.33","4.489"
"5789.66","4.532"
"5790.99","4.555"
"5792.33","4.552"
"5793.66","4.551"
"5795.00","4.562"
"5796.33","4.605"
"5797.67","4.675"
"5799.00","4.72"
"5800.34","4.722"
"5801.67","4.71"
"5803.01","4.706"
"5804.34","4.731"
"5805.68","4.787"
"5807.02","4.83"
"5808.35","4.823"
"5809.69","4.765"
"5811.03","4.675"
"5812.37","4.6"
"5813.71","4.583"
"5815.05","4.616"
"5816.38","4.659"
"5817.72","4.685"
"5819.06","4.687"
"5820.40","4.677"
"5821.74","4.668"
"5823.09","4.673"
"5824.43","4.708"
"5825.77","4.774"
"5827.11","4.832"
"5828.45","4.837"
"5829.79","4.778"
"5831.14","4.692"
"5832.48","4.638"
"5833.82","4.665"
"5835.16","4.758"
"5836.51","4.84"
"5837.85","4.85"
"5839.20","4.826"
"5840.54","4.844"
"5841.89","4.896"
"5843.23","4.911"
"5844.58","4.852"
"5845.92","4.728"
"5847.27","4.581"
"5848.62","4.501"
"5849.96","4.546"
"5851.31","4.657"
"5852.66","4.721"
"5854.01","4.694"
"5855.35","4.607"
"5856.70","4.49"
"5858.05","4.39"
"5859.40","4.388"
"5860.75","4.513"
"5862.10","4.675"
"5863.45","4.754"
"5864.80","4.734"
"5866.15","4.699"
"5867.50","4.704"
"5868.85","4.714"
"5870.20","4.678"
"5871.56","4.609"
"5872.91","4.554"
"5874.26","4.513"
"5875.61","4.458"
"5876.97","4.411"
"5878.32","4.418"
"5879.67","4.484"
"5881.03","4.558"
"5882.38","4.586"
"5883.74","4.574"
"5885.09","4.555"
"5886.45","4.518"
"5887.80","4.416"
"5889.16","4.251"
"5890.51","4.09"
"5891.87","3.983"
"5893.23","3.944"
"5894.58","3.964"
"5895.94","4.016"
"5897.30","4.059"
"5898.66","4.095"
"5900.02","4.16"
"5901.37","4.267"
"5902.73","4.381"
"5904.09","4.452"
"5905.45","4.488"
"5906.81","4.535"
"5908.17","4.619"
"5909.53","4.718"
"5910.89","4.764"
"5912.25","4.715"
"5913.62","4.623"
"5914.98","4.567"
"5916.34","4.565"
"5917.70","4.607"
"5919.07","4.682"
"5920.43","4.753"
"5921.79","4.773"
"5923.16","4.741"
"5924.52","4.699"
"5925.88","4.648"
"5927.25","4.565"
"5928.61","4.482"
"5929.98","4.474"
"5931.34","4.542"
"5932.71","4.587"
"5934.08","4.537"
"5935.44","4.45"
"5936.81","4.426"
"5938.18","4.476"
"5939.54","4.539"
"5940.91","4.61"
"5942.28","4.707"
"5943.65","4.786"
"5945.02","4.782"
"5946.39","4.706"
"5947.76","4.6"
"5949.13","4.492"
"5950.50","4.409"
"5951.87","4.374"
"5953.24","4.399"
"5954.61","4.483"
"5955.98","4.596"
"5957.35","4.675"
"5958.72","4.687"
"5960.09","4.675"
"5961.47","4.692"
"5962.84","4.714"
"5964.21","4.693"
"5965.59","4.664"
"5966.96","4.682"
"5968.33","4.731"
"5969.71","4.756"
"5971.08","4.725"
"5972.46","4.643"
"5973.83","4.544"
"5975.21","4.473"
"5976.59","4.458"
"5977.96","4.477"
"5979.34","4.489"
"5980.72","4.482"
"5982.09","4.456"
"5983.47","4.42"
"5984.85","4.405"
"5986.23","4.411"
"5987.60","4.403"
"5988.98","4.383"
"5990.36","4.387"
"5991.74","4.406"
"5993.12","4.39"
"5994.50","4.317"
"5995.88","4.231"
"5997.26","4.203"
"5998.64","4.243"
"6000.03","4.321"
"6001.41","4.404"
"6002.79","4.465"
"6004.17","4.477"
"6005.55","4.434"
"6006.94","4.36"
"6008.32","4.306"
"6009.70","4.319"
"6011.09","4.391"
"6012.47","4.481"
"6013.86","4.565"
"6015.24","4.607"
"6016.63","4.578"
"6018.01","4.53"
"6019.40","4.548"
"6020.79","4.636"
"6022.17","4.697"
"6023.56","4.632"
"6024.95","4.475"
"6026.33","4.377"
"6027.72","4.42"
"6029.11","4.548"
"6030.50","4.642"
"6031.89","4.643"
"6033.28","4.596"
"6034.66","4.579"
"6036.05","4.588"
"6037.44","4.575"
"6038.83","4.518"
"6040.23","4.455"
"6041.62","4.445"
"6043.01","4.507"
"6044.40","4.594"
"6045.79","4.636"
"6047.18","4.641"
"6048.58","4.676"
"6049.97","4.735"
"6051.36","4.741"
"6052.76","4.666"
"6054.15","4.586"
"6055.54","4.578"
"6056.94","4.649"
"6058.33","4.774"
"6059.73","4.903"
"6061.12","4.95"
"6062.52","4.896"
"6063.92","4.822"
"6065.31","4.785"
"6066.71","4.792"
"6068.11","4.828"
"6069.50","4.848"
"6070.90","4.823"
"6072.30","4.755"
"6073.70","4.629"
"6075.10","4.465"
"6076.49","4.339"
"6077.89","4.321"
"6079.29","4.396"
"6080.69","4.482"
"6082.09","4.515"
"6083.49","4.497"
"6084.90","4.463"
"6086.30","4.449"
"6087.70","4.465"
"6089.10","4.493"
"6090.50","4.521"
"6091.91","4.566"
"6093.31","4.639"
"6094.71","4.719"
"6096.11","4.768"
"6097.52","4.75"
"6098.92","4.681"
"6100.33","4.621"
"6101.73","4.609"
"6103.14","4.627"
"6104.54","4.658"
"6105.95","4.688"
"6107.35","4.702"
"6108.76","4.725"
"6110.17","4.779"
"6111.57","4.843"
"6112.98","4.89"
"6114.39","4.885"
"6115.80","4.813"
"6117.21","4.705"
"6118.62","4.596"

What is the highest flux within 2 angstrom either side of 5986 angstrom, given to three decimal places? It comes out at 4.411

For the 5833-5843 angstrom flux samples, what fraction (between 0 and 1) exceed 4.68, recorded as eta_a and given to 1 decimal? 0.9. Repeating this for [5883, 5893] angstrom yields 0.0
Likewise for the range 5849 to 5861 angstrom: 0.2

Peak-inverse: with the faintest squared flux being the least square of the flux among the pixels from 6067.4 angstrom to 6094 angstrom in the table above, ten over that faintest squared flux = 0.54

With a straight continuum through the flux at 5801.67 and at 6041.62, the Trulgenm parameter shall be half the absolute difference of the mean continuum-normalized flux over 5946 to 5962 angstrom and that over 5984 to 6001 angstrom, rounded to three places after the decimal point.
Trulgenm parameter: 0.020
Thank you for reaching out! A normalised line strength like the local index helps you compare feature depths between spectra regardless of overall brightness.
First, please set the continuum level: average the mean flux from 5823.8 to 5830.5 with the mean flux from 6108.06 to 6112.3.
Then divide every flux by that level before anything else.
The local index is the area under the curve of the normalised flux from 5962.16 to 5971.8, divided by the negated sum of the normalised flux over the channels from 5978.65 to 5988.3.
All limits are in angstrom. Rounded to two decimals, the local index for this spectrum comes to -1.46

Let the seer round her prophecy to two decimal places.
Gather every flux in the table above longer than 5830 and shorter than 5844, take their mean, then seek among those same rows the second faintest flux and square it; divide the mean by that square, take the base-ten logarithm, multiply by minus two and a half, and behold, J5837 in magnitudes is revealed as 1.64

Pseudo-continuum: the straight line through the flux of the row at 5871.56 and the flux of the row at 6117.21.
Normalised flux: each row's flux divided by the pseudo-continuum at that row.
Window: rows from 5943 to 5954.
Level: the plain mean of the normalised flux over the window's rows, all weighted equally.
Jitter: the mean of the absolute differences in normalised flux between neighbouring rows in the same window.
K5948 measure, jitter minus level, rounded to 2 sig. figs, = -0.97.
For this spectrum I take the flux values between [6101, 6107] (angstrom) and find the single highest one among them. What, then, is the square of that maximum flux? 22.0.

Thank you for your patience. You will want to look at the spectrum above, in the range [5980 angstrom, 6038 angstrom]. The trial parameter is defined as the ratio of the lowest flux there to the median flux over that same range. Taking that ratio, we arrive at 0.946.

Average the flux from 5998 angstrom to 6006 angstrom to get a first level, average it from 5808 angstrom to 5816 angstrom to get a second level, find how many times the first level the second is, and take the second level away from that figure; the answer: -3.61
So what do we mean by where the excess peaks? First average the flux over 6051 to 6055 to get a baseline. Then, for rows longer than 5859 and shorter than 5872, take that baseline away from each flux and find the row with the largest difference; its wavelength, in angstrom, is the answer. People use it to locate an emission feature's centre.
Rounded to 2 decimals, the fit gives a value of 5863.45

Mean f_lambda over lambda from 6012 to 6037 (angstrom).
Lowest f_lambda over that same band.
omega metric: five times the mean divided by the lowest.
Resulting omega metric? 5.21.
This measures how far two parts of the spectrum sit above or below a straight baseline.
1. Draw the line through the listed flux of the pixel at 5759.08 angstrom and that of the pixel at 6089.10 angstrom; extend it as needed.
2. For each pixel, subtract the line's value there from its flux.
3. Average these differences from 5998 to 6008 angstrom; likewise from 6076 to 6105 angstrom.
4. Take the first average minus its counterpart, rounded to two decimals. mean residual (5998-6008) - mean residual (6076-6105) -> -0.17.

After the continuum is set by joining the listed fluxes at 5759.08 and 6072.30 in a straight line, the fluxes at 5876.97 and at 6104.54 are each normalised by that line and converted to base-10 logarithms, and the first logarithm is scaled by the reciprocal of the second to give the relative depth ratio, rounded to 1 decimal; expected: 1.7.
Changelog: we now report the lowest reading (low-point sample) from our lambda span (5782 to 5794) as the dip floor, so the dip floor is 4.474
